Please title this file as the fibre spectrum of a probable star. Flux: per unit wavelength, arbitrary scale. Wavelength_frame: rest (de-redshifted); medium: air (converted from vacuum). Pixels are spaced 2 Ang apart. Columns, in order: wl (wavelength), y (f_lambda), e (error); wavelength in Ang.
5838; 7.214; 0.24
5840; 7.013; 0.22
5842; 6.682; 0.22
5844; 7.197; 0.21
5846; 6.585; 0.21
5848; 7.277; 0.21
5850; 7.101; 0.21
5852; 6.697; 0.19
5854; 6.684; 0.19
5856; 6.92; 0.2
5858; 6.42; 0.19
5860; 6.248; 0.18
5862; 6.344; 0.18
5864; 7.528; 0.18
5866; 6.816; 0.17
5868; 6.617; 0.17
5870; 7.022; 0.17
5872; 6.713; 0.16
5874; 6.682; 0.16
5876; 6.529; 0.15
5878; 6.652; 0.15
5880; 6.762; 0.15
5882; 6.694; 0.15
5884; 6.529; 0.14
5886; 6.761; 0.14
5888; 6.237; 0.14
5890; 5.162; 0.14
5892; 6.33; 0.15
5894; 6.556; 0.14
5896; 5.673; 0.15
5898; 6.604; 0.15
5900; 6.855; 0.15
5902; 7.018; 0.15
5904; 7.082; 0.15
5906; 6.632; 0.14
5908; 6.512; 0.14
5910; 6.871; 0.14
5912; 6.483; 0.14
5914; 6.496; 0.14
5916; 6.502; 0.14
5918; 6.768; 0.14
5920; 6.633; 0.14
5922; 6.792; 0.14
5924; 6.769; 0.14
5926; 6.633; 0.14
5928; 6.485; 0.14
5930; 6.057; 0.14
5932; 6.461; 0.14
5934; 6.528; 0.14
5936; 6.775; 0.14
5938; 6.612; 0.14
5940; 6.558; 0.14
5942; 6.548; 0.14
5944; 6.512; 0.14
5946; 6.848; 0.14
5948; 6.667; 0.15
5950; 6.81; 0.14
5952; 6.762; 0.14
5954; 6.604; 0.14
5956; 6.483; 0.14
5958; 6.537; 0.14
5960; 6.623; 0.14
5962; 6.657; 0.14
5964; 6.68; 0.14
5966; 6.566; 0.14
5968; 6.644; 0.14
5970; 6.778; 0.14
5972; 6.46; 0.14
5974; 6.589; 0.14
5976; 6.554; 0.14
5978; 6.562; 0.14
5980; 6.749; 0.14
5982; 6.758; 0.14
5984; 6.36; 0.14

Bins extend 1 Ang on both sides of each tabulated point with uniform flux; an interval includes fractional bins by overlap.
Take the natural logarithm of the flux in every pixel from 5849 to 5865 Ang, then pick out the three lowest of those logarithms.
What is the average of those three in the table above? 1.846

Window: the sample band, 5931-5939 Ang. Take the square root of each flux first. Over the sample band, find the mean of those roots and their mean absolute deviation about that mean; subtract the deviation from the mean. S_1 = 2.55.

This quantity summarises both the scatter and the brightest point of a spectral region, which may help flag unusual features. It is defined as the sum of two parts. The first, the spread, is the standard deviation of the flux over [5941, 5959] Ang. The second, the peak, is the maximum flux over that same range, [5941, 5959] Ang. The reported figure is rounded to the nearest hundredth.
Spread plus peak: 6.98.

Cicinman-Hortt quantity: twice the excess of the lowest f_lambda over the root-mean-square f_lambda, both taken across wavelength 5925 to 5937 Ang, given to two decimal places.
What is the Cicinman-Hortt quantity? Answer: -0.87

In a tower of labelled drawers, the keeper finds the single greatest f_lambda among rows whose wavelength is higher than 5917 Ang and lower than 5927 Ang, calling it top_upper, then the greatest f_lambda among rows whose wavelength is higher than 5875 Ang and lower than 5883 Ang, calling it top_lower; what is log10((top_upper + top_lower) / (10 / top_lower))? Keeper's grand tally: 0.962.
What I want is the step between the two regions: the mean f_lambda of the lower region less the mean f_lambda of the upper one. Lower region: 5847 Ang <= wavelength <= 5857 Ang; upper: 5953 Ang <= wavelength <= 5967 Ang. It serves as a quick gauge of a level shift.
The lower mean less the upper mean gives 0.3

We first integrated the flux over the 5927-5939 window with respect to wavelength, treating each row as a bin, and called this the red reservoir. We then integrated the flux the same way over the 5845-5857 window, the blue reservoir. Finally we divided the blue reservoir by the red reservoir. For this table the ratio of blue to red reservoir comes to 1.060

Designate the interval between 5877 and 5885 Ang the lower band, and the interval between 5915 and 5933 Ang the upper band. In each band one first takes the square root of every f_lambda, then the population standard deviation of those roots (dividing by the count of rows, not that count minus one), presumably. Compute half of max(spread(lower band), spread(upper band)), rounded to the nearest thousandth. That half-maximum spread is 0.021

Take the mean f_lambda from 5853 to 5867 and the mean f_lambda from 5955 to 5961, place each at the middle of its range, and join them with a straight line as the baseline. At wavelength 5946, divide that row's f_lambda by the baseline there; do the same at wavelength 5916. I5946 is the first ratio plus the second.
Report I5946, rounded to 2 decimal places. 2.03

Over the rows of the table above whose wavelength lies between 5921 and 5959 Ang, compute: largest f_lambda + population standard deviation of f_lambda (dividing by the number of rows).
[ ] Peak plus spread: 7.0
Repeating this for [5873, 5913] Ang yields 7.5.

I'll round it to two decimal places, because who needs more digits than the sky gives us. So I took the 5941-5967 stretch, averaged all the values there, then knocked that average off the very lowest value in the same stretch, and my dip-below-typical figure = -0.16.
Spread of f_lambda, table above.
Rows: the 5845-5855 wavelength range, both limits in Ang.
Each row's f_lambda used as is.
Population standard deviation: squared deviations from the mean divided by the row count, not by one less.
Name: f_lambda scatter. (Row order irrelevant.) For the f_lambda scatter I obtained 0.27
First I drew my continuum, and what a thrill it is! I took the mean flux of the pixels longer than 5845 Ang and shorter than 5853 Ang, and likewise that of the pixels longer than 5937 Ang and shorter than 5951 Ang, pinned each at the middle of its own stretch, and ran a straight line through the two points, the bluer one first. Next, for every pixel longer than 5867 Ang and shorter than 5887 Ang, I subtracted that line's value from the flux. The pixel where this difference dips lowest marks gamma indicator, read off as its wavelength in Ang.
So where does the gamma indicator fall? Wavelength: 5876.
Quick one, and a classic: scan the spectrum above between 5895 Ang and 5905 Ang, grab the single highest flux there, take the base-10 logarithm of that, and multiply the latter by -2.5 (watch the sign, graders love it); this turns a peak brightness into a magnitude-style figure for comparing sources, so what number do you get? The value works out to -2.13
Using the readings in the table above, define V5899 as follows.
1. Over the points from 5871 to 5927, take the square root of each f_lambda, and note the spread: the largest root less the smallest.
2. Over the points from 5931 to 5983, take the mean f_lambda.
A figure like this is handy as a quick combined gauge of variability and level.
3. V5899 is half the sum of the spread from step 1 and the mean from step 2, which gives 3.51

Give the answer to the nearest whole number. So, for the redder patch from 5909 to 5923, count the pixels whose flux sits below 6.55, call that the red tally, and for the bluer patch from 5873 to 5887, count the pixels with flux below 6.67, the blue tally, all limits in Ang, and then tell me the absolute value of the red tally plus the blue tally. 6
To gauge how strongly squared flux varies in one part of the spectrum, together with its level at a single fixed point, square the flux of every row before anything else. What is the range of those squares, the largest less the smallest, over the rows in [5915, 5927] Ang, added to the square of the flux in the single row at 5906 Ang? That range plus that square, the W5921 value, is 47.8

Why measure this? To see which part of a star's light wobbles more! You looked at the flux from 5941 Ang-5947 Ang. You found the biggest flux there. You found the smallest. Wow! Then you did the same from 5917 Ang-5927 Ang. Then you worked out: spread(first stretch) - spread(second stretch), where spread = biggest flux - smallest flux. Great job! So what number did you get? 0.2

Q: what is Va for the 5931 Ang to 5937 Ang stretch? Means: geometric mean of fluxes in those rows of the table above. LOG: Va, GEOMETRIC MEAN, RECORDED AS 6.59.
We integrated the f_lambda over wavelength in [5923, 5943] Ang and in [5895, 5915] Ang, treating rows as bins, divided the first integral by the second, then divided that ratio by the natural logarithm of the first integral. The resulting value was 0.203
